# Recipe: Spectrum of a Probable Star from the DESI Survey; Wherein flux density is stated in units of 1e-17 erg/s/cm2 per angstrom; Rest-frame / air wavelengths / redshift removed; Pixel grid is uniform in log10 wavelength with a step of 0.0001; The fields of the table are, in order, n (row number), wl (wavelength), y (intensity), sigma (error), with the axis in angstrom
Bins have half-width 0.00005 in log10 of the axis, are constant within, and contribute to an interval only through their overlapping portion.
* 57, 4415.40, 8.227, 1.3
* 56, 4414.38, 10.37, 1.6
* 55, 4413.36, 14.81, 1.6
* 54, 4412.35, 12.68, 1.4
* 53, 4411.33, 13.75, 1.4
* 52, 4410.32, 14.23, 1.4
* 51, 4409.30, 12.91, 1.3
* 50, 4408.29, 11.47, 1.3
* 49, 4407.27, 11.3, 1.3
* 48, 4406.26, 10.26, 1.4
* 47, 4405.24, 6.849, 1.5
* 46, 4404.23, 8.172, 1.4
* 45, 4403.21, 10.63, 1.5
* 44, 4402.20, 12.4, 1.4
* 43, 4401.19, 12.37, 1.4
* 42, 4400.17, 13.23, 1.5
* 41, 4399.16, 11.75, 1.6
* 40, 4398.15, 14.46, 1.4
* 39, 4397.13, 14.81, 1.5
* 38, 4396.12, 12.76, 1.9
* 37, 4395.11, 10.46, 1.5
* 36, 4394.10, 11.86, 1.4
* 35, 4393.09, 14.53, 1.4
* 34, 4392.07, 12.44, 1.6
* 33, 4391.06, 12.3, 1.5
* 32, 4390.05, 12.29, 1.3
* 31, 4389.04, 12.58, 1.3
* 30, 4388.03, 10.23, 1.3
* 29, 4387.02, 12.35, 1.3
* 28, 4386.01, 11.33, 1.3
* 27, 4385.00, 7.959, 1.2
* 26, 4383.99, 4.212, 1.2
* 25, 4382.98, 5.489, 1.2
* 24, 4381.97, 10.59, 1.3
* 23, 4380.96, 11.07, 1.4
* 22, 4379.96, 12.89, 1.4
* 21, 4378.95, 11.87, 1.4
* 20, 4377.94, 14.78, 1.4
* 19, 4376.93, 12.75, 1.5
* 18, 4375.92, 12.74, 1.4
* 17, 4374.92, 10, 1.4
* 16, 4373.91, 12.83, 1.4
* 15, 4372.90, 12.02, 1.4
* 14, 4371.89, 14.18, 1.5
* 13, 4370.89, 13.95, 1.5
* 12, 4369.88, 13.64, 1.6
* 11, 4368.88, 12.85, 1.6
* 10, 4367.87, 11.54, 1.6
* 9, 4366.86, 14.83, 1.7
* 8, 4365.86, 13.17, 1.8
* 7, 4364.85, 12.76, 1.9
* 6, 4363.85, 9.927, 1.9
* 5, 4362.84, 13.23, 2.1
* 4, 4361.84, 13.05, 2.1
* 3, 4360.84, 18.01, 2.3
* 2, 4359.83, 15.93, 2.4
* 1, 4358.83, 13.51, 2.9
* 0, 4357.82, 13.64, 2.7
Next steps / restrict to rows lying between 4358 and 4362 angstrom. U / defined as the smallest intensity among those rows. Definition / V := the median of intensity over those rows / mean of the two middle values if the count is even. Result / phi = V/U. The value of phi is 1.13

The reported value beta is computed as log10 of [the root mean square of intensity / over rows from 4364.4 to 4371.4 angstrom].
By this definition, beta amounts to 1.12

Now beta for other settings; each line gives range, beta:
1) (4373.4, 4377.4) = 1.08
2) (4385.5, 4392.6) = 1.08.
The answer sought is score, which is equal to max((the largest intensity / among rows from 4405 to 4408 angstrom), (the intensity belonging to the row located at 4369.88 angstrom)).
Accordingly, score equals 13.64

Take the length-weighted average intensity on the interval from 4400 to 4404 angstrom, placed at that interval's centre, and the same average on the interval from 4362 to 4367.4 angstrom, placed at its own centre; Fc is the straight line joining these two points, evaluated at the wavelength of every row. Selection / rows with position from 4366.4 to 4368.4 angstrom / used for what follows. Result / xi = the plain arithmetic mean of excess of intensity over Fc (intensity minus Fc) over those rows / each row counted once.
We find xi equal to 0.5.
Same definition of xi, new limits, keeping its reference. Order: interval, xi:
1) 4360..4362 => 2.6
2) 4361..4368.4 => -0.1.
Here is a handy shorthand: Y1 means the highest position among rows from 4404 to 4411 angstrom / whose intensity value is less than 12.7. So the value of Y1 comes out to 4408.29 angstrom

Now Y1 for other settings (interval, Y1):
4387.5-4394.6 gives 4394.10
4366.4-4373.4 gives 4372.90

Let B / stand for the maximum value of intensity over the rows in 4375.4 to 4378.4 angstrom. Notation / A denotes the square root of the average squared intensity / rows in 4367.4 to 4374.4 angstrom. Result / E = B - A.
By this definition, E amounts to 1.7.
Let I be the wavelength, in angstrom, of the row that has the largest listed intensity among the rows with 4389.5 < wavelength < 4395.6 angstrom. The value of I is 4393.09 angstrom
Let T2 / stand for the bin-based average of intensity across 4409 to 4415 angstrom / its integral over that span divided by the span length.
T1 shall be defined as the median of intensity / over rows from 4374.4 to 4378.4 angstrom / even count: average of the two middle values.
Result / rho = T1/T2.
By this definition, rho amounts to 0.98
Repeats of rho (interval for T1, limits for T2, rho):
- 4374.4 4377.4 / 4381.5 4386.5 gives 1.62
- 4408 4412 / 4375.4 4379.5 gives 1.02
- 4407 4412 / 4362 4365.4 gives 1.07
